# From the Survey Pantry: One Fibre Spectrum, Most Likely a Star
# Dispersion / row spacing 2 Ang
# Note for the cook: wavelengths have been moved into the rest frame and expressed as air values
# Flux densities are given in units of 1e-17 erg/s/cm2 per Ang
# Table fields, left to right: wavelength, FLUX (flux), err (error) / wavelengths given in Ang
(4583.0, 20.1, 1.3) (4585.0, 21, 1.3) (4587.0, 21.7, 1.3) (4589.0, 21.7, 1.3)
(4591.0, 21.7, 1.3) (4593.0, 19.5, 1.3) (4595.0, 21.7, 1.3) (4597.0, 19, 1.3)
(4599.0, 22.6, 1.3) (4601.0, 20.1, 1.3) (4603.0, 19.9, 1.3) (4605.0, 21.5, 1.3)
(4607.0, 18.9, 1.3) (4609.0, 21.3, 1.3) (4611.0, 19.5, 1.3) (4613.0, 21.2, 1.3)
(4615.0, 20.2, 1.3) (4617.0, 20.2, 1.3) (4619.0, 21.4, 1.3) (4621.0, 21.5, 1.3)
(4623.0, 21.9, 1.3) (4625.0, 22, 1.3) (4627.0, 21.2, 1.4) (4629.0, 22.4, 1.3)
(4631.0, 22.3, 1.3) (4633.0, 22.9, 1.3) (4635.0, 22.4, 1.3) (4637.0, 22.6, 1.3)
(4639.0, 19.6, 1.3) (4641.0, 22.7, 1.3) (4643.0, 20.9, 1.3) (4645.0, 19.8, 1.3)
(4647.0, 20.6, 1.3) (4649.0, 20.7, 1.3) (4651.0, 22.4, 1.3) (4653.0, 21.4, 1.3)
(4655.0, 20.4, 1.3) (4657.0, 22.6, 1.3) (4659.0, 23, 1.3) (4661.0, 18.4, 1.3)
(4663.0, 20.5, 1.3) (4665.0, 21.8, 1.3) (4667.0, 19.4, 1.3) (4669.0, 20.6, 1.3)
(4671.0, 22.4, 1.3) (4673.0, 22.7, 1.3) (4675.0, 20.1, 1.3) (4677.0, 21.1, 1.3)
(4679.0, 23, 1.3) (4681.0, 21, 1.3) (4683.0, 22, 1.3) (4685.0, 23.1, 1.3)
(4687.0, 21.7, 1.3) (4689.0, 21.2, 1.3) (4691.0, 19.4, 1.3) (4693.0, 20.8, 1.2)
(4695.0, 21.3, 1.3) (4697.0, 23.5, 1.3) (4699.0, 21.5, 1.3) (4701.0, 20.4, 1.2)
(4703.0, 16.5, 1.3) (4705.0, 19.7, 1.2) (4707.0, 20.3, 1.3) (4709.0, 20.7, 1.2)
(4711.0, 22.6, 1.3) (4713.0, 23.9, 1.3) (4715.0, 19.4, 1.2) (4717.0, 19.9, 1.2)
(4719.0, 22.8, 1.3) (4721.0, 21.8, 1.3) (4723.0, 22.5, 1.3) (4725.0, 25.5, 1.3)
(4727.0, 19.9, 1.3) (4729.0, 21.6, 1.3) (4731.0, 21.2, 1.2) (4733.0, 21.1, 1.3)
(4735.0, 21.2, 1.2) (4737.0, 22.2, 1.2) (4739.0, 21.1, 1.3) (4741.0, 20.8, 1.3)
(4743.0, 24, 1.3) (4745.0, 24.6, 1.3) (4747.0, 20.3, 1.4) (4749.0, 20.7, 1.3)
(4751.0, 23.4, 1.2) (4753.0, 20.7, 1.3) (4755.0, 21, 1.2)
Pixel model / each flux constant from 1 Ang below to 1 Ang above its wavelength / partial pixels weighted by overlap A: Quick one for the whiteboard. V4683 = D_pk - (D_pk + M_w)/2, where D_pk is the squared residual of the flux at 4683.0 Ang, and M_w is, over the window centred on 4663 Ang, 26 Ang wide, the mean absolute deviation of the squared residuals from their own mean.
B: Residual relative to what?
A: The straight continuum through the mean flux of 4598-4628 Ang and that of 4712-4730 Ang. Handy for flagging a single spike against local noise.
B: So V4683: -0.6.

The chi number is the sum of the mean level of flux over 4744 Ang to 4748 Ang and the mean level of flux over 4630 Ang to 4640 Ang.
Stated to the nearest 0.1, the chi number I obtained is 44.4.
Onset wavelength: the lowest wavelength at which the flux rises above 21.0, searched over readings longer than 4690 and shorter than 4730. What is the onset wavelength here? 4695.0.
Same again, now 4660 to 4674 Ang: 4665.0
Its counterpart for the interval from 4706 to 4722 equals 4711.0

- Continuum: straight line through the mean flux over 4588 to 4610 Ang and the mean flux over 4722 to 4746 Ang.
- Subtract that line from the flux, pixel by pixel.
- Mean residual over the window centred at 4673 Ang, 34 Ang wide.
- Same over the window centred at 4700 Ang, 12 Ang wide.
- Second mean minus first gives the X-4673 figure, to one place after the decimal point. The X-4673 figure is -1.2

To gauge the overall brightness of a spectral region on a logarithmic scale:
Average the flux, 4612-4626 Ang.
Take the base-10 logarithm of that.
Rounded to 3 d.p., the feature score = 1.326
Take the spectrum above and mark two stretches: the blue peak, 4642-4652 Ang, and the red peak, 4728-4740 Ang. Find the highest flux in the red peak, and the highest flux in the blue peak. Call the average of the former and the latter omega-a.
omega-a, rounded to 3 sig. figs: 22.3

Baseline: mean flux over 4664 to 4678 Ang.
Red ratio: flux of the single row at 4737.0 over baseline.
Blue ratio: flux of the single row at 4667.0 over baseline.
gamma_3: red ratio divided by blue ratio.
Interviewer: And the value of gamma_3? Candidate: 1.14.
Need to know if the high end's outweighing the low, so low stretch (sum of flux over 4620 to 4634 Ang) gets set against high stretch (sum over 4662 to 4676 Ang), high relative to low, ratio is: 0.96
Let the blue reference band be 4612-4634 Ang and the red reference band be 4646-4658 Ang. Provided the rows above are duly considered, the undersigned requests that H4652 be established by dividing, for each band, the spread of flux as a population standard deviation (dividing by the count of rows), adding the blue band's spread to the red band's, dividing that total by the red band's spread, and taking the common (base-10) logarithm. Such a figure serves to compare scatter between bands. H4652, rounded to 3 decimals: 0.287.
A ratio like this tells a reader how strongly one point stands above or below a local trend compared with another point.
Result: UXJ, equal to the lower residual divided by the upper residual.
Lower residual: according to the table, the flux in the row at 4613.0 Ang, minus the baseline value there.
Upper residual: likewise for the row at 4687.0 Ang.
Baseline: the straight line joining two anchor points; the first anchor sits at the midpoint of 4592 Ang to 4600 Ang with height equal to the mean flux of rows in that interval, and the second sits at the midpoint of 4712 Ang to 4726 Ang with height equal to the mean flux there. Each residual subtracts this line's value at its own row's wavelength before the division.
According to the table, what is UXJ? -1.9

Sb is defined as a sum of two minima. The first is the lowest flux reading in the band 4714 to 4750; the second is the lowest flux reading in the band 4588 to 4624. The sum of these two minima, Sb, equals 38.3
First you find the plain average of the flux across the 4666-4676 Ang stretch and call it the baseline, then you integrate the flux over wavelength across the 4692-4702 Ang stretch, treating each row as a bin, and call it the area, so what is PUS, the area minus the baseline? 194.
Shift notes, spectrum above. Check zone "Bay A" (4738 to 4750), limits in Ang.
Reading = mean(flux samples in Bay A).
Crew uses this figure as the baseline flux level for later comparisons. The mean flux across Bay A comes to 21.9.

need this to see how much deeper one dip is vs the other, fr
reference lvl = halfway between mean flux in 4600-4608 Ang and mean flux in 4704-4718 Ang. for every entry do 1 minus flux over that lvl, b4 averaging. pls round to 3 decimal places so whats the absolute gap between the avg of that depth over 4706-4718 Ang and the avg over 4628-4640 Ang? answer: 0.044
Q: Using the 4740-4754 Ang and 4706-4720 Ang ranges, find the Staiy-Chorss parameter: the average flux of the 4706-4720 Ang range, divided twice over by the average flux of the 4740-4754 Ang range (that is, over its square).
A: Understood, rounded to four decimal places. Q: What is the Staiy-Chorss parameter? 0.0439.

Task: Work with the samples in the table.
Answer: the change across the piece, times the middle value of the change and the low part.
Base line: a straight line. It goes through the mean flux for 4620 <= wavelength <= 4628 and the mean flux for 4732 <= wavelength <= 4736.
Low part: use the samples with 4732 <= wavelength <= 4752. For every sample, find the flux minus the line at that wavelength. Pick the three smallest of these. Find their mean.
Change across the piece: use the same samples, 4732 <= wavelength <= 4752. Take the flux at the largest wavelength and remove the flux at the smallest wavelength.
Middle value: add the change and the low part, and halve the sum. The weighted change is 2.1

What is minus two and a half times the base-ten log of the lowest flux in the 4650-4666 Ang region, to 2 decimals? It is -3.16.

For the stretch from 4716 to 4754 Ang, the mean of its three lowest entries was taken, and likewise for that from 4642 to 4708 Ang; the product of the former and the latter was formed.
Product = 363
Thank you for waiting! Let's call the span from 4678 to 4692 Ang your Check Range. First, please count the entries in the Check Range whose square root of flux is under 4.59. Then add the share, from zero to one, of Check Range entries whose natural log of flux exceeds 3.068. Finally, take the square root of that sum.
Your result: 1.6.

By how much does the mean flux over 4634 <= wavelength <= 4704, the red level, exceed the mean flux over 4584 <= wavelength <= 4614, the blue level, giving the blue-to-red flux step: 0.4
